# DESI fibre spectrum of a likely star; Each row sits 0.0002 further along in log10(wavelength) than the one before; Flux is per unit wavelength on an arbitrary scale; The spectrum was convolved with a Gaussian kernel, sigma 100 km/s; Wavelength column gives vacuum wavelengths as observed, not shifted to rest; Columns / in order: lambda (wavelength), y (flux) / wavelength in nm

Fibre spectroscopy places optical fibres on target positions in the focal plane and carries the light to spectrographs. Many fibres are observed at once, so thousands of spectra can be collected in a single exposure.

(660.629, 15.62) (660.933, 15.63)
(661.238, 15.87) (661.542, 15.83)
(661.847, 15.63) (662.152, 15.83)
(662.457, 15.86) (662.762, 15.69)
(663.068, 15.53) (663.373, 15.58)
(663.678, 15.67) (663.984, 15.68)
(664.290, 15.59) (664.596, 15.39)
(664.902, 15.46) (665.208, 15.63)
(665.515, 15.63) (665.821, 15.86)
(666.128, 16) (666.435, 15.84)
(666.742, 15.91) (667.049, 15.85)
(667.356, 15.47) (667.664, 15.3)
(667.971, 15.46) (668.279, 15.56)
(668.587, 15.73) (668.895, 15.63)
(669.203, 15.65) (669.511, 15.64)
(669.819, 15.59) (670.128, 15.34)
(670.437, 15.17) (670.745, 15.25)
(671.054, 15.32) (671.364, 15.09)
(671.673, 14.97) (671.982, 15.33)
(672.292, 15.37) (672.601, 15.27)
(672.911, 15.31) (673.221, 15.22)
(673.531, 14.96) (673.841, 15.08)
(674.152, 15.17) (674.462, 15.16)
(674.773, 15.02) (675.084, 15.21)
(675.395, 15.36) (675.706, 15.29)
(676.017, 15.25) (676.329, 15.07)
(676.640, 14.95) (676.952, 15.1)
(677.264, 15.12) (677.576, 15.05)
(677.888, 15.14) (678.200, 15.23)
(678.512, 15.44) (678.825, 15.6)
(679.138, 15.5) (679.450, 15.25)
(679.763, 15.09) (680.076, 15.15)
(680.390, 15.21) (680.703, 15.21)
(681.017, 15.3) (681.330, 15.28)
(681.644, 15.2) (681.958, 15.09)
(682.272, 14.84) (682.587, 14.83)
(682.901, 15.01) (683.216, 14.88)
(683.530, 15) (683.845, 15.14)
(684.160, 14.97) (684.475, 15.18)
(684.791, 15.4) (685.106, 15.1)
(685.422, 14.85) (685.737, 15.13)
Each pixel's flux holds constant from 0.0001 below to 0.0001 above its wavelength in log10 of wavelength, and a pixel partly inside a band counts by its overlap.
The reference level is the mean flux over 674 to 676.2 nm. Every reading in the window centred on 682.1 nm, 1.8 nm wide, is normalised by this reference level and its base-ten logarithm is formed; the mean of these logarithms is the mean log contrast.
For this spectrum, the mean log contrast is -0.005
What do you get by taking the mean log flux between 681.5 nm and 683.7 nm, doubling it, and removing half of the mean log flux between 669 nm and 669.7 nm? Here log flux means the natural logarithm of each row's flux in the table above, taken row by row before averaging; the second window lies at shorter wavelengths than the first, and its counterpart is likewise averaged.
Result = 4.04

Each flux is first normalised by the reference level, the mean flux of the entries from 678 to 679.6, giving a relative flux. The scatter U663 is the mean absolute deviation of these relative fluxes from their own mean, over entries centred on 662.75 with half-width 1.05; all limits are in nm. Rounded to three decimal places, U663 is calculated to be 0.006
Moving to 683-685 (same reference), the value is 0.009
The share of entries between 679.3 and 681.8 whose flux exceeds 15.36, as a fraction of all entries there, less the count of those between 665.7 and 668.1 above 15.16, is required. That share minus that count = -8.00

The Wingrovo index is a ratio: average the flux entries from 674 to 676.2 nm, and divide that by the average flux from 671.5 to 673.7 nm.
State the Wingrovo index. 1.00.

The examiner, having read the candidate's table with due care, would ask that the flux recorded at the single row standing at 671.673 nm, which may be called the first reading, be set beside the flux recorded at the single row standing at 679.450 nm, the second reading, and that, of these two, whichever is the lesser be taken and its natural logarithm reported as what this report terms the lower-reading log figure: 2.71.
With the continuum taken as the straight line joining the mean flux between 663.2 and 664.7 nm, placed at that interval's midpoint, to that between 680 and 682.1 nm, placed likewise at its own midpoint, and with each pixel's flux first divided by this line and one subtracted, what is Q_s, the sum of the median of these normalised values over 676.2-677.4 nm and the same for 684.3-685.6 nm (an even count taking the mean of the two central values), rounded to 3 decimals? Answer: -0.013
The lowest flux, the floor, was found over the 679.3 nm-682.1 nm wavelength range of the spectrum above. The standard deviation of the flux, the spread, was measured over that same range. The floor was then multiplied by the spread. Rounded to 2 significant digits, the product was 1.1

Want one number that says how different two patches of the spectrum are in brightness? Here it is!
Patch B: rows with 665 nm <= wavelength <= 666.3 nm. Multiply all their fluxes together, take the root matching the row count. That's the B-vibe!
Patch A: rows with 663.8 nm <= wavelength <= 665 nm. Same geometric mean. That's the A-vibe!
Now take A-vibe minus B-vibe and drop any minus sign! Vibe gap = 0.25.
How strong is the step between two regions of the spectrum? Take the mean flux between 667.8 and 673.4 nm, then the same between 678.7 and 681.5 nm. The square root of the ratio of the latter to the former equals 0.997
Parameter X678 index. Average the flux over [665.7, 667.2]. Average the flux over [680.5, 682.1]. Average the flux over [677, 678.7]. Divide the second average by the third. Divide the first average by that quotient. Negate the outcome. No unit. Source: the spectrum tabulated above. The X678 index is -15.9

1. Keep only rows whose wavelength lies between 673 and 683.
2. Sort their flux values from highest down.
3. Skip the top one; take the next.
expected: 15.5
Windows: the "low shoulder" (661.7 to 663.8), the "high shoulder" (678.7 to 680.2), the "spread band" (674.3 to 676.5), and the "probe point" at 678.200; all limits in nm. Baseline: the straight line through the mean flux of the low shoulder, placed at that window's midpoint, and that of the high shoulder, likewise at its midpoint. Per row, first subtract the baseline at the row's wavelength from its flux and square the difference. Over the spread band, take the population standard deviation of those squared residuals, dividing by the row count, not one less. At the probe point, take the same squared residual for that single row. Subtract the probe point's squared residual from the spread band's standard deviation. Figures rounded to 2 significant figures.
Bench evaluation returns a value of 0.039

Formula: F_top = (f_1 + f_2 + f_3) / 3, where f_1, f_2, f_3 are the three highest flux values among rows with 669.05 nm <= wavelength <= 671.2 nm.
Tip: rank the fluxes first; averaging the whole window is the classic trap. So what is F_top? 15.6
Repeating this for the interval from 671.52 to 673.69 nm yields 15.3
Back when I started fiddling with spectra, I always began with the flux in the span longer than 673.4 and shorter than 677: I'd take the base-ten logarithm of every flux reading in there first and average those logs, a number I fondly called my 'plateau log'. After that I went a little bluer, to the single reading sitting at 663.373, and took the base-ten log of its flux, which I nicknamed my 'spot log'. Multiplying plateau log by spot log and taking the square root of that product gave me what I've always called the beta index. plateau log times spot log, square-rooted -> 1.19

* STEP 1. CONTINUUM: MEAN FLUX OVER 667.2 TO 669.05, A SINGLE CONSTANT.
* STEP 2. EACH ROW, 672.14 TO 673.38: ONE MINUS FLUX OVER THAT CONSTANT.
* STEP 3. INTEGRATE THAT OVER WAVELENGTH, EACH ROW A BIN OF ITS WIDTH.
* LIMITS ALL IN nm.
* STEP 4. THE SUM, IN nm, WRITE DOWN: 0.019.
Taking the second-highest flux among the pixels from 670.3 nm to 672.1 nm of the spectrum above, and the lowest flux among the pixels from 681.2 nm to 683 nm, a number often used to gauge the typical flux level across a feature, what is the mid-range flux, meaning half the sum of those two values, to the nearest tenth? 15.1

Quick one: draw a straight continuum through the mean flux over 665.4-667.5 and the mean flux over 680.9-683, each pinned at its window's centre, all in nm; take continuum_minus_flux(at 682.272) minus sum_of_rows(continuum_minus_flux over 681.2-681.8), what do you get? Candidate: 0.5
